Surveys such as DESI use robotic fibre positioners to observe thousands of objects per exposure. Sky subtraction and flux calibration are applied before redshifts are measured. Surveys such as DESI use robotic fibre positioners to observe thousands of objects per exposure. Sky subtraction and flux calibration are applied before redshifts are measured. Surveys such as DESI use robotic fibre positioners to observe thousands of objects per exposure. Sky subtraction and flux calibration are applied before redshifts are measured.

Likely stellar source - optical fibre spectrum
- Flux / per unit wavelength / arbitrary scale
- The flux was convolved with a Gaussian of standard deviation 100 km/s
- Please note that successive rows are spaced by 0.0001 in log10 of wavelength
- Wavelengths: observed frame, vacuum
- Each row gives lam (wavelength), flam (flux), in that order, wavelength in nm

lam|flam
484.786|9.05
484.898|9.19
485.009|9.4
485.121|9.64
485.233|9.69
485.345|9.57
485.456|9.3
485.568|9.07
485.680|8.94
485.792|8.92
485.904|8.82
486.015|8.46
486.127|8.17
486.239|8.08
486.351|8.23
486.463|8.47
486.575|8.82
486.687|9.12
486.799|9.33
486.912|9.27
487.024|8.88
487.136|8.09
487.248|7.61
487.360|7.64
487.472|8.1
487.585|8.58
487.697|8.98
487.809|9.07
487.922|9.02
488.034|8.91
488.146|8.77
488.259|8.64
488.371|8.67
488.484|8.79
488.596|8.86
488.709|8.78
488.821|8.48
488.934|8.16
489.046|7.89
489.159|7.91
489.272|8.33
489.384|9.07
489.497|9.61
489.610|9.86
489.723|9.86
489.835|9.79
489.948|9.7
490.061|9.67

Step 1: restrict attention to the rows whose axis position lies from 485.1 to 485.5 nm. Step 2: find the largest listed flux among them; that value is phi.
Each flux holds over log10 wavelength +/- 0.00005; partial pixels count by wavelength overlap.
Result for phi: 9.69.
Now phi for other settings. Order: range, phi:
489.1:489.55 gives 9.61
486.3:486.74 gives 9.12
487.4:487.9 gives 9.07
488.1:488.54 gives 8.79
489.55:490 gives 9.86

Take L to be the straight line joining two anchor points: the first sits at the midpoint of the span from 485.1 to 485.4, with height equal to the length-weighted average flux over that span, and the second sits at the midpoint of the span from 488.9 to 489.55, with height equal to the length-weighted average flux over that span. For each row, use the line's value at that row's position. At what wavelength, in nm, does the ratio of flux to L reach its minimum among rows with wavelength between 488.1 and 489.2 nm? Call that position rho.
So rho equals 489.046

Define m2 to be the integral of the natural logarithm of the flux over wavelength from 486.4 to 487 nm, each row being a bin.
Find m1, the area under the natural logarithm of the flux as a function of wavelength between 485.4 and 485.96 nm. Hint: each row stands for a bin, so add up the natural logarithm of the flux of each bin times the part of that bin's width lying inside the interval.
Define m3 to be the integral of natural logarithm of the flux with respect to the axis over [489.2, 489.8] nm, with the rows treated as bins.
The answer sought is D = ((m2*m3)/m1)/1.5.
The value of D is 0.95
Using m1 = 1.23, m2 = 1.32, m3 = 1.34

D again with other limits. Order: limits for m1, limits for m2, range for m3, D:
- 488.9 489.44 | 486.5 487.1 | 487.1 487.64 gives 0.86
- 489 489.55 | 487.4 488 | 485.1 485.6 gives 0.82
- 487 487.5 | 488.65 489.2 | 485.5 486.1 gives 0.97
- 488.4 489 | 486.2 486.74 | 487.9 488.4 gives 0.65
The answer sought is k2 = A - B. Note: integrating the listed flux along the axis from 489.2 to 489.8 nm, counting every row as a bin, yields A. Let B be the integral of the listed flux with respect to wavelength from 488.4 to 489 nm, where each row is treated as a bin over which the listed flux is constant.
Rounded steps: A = 5.6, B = 5.2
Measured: 0.4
